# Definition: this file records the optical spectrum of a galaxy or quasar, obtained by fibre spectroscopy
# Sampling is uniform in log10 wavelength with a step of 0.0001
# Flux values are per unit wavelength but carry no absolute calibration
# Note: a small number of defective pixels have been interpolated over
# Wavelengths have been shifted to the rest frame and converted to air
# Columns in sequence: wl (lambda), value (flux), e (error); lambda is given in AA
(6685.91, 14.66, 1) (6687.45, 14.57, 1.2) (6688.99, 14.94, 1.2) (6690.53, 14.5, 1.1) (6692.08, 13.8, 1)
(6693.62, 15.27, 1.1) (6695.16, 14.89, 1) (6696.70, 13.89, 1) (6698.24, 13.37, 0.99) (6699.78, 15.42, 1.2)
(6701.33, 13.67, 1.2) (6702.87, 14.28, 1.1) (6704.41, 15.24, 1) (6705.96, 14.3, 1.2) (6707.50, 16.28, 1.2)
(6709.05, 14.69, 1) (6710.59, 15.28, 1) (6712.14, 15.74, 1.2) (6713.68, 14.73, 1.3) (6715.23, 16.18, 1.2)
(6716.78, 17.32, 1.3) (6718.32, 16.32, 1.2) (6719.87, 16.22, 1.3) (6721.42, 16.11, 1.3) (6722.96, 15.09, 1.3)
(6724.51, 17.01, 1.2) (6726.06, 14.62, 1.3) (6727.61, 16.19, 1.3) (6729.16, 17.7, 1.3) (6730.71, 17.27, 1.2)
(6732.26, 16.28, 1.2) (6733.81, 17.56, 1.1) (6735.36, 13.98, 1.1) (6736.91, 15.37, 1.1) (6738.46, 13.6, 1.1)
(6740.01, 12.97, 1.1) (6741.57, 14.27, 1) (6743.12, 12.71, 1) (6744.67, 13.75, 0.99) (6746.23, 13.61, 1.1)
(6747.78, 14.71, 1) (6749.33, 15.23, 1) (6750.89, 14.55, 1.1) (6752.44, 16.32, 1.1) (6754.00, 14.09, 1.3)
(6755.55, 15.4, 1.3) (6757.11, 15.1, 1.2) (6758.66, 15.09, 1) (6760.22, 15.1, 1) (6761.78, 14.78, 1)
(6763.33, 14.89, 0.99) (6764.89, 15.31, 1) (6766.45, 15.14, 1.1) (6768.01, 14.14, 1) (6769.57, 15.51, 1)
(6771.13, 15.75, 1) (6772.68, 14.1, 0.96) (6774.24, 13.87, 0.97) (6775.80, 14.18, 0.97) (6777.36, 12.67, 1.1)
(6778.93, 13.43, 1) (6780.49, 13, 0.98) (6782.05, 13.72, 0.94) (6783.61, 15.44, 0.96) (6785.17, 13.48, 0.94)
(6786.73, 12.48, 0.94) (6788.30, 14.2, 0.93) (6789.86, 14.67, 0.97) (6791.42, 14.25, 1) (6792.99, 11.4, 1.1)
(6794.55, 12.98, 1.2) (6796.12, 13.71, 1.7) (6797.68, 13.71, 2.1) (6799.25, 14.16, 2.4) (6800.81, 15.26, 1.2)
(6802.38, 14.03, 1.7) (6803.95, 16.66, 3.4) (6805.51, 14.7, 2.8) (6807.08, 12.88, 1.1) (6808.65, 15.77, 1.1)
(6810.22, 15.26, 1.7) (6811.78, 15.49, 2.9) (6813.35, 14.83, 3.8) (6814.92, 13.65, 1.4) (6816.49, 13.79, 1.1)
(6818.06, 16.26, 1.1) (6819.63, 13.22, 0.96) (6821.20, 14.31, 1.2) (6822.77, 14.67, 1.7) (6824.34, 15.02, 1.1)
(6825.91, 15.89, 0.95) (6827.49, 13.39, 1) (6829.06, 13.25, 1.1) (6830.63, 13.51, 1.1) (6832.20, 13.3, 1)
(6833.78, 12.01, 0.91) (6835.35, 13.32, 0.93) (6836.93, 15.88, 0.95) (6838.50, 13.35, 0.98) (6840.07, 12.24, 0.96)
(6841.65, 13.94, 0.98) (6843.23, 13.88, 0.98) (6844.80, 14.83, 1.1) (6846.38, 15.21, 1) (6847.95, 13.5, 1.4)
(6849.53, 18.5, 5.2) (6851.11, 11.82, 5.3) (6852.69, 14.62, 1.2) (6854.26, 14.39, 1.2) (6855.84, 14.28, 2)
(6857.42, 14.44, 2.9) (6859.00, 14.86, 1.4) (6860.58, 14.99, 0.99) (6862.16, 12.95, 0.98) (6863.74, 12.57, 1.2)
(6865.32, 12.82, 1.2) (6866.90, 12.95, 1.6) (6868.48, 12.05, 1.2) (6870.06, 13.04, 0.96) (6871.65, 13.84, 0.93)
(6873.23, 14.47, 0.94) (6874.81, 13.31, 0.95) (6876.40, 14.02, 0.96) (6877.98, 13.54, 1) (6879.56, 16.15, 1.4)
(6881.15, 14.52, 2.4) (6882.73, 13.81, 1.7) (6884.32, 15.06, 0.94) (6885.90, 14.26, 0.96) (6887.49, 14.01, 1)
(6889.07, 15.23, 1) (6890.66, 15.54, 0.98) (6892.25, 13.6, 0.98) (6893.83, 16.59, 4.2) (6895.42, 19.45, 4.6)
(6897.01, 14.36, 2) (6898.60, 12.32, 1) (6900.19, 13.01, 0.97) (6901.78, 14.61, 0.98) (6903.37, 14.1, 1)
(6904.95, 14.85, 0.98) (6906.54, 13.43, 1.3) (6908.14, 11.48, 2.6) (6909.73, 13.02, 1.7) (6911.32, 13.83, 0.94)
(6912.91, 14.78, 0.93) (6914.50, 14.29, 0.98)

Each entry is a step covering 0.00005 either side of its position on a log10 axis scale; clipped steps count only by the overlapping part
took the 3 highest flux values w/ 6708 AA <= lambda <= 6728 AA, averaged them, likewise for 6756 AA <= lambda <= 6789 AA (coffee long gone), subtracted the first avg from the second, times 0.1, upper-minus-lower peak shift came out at -0.13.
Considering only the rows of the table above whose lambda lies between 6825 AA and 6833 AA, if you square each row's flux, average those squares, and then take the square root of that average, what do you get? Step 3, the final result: 13.9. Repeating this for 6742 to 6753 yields 14.5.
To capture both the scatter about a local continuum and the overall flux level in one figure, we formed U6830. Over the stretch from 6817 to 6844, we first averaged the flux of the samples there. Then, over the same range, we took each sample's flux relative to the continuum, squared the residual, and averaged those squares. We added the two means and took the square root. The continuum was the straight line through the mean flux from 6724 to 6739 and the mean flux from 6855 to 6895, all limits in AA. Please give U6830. 3.98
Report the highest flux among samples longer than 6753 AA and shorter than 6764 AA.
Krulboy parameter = 15.4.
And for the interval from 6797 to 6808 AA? 16.66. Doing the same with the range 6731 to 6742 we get 17.56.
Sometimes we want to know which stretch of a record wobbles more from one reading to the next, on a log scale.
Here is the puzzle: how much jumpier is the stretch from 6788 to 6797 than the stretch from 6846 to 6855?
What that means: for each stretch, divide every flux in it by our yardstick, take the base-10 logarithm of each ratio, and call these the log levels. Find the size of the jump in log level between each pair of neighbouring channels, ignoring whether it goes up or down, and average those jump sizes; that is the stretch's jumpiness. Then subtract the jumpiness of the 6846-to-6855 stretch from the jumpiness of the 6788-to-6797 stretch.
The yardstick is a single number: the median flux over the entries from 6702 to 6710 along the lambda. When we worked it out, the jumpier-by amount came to -0.056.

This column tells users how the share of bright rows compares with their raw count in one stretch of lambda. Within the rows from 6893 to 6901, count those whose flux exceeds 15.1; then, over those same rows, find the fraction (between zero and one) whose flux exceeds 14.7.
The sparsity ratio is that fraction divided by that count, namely 0.20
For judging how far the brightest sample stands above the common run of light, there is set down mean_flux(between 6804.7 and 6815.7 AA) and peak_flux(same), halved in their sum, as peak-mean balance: 15.2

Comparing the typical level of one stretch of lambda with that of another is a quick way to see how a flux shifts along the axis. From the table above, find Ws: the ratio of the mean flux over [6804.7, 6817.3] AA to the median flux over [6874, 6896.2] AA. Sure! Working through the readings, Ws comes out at 1.01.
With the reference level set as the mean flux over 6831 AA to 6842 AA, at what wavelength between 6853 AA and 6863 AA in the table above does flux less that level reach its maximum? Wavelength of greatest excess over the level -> 6860.58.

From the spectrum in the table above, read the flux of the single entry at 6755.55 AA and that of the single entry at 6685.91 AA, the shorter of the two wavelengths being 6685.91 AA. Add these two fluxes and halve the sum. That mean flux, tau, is 15.0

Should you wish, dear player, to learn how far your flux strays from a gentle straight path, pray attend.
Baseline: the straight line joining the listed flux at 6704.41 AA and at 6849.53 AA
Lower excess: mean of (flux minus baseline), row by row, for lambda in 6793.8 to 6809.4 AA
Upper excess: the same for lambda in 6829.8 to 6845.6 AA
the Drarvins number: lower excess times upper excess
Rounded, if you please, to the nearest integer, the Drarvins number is 14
